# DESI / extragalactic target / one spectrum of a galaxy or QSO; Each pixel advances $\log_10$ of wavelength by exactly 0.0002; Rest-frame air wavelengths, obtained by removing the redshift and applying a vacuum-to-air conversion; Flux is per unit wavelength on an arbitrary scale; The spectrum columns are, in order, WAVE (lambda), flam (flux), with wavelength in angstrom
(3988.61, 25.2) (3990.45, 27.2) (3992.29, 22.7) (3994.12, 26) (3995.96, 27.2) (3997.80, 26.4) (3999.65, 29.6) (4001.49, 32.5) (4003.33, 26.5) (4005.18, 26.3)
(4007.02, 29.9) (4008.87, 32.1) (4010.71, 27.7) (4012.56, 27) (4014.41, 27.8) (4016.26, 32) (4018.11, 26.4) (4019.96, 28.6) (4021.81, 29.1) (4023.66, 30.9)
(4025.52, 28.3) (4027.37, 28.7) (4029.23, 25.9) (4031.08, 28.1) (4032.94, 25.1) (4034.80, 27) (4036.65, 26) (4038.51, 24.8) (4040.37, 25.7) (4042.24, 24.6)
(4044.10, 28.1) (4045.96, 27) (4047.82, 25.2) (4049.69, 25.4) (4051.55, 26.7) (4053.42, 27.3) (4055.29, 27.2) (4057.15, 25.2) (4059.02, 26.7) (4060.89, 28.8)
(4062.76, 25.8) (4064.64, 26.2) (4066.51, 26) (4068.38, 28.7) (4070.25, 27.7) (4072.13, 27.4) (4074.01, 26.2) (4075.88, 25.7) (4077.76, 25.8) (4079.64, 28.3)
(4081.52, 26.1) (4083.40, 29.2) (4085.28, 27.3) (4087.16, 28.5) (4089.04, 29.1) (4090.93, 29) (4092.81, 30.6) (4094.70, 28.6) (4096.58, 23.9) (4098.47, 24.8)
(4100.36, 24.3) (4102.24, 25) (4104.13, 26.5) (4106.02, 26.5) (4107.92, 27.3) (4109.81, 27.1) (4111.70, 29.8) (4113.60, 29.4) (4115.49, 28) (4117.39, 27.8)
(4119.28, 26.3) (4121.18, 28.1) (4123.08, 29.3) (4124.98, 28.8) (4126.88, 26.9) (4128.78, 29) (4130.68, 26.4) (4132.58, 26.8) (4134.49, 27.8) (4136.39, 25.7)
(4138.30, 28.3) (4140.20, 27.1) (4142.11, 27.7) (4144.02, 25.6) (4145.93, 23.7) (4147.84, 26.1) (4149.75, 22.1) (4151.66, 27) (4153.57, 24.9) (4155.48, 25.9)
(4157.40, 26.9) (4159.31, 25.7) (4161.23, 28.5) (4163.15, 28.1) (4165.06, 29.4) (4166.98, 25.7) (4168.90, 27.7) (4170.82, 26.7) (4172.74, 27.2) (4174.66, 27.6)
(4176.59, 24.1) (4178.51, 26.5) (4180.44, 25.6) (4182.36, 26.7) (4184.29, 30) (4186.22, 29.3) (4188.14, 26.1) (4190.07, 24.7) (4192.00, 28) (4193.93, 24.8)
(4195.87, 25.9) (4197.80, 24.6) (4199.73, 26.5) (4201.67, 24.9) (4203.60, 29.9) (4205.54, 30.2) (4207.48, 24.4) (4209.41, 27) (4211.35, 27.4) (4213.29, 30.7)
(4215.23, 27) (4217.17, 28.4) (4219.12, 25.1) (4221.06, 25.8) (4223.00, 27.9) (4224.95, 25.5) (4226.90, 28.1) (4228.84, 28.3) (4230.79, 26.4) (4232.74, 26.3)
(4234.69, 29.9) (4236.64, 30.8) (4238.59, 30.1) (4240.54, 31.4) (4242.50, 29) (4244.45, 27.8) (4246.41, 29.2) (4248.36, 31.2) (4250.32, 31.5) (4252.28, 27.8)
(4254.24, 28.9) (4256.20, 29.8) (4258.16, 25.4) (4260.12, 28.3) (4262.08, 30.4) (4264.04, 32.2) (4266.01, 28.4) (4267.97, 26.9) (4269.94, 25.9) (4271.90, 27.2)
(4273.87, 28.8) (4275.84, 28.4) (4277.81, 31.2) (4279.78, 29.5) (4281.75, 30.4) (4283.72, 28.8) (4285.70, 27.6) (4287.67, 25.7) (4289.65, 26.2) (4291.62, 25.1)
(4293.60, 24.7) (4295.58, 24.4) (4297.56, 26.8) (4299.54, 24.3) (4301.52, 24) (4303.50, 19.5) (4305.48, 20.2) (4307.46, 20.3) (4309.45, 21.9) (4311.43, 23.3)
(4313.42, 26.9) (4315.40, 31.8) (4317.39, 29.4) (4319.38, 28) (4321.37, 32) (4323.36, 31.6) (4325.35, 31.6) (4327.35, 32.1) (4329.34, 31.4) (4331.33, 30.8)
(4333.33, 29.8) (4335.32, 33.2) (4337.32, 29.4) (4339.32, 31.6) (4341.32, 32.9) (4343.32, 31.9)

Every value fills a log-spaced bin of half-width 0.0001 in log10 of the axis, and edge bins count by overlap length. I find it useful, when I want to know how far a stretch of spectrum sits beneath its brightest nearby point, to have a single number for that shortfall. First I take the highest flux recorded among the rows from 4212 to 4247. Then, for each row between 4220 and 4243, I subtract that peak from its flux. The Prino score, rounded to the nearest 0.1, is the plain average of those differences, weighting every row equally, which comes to -3.1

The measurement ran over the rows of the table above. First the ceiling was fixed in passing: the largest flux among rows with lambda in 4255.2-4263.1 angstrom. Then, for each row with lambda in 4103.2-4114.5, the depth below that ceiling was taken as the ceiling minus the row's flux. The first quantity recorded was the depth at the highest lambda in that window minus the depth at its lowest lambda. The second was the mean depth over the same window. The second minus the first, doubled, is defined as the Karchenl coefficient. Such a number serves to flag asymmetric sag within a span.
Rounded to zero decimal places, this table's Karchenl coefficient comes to 11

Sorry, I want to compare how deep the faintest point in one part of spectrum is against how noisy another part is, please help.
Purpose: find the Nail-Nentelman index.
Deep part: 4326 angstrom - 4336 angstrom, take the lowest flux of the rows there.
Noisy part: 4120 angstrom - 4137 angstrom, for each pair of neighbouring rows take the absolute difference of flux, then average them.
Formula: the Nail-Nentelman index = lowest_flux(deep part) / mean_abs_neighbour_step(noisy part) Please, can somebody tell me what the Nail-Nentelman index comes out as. 20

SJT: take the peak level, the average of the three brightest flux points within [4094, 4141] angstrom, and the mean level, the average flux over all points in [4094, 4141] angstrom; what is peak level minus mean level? 2.3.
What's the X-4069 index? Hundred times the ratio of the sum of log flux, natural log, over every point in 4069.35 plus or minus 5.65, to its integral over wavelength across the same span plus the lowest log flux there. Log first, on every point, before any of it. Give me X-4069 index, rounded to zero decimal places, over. 49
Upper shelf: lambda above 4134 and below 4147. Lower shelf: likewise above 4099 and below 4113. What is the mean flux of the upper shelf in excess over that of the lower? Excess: 0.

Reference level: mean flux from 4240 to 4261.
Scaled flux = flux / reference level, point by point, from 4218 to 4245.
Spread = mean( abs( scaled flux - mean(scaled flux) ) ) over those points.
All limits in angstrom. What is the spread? 0.056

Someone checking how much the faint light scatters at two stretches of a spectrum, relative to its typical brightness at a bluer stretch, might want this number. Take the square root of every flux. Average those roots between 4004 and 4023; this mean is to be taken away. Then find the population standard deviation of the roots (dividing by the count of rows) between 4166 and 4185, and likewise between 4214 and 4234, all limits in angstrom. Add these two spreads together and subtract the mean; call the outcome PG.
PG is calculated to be -5.10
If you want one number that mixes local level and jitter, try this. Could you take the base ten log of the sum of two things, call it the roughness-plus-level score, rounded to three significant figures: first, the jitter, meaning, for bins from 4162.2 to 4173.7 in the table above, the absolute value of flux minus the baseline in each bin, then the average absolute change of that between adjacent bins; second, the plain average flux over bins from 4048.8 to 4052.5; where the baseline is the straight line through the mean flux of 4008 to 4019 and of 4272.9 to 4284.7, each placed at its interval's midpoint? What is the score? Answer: 1.44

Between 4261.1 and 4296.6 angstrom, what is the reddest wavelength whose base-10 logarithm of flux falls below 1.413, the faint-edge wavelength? 4295.58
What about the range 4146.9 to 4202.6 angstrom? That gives 4201.67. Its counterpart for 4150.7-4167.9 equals 4166.98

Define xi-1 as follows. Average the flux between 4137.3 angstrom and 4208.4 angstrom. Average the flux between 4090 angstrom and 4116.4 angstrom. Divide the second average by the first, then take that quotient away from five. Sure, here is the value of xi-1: 3.98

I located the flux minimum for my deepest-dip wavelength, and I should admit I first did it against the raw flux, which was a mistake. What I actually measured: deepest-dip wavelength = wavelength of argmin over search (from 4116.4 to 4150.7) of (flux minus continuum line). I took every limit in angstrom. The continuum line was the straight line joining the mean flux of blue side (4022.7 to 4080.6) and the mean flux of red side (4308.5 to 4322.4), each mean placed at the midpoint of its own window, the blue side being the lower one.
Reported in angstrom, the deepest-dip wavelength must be 4149.75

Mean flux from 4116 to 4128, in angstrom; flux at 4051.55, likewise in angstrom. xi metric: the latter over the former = 0.96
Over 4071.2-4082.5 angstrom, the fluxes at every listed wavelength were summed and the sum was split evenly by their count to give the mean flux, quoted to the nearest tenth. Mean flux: 26.6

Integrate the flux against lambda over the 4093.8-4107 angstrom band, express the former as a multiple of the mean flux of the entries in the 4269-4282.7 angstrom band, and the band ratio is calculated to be 11.8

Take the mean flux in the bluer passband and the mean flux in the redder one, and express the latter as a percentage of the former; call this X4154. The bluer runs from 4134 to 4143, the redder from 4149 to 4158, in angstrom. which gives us 93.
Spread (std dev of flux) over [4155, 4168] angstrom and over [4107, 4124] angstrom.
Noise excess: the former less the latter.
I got 0.3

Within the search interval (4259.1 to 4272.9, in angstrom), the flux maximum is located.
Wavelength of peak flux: 4264.04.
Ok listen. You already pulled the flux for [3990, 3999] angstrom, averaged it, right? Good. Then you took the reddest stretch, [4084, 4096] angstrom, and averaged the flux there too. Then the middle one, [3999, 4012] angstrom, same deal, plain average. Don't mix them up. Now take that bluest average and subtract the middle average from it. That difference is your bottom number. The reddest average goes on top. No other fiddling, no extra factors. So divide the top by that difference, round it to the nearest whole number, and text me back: -9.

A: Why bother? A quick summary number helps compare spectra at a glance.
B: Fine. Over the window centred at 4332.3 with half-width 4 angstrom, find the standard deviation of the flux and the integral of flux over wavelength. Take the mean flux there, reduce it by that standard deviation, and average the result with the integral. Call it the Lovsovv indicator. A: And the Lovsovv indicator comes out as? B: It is 140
